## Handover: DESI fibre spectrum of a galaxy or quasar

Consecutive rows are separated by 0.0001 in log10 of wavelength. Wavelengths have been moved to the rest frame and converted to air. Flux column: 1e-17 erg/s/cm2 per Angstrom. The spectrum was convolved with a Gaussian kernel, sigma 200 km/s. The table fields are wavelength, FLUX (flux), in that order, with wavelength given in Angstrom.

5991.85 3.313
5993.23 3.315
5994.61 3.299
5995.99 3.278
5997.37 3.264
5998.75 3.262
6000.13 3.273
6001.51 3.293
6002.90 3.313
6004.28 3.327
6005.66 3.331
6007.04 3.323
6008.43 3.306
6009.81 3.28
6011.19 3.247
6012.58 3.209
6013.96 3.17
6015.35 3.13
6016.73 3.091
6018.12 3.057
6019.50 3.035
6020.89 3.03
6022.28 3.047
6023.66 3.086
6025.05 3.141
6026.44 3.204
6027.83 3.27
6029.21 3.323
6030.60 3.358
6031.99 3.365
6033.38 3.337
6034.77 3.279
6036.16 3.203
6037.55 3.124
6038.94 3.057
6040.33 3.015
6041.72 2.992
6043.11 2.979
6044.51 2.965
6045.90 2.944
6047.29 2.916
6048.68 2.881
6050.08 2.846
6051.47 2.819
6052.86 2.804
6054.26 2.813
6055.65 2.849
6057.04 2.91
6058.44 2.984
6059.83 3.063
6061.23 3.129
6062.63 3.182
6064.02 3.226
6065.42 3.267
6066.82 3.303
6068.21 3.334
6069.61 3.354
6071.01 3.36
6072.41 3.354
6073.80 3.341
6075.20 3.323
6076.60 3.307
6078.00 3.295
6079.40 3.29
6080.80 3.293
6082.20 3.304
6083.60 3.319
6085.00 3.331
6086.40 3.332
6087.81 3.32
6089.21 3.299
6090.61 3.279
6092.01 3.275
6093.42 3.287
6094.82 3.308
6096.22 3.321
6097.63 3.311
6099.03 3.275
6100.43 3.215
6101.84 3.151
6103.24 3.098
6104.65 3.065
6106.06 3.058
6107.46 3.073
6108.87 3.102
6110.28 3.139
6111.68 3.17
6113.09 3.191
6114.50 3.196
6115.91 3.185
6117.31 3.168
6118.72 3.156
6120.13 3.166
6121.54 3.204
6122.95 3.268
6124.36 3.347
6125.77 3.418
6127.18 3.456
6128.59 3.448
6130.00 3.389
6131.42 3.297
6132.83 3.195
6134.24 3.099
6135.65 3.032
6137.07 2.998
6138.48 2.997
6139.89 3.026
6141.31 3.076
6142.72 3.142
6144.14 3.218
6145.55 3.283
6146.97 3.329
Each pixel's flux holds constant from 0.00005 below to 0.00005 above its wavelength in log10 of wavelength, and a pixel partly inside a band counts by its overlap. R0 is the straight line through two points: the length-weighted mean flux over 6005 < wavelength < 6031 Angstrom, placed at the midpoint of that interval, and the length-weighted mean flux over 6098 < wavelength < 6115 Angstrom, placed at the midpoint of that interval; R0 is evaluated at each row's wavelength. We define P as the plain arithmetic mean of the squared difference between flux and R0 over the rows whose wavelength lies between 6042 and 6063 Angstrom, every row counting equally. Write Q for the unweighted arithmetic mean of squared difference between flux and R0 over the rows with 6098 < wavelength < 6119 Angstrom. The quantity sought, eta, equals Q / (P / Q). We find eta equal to 0.000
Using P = 0.067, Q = 0.00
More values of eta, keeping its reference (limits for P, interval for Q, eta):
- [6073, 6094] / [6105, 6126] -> 0.006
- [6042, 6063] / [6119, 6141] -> 0.016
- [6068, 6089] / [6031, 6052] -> 0.075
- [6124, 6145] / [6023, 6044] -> 0.009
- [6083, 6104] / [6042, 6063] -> 0.242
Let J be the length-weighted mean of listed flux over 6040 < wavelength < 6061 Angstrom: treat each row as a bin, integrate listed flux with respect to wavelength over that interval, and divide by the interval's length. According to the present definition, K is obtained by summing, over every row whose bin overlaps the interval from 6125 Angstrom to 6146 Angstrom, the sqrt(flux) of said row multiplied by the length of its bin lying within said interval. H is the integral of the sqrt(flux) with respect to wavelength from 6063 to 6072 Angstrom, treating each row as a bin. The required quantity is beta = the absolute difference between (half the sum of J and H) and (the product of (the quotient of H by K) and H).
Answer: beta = 3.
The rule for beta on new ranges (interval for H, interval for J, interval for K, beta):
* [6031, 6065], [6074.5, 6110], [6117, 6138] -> 61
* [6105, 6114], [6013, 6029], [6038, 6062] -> 3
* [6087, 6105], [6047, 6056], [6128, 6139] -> 36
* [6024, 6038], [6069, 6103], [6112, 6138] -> 1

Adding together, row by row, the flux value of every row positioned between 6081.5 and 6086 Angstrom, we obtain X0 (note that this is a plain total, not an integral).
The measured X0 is 10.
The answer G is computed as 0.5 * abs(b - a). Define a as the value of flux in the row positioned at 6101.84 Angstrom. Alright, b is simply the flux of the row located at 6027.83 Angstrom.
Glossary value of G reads 0.06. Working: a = 3.151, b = 3.27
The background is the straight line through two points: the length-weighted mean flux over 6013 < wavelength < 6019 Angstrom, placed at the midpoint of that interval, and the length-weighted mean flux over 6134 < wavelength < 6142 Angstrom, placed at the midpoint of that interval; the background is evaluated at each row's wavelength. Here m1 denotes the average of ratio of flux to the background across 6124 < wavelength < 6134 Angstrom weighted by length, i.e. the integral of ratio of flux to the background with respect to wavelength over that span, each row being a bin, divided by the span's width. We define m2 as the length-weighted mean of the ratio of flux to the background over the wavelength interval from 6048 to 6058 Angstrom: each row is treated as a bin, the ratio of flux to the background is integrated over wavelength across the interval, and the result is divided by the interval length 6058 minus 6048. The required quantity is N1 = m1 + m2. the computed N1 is 2.02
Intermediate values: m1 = 1.10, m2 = 0.92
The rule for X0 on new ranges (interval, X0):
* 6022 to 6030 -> 19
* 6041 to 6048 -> 15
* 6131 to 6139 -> 19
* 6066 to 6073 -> 17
